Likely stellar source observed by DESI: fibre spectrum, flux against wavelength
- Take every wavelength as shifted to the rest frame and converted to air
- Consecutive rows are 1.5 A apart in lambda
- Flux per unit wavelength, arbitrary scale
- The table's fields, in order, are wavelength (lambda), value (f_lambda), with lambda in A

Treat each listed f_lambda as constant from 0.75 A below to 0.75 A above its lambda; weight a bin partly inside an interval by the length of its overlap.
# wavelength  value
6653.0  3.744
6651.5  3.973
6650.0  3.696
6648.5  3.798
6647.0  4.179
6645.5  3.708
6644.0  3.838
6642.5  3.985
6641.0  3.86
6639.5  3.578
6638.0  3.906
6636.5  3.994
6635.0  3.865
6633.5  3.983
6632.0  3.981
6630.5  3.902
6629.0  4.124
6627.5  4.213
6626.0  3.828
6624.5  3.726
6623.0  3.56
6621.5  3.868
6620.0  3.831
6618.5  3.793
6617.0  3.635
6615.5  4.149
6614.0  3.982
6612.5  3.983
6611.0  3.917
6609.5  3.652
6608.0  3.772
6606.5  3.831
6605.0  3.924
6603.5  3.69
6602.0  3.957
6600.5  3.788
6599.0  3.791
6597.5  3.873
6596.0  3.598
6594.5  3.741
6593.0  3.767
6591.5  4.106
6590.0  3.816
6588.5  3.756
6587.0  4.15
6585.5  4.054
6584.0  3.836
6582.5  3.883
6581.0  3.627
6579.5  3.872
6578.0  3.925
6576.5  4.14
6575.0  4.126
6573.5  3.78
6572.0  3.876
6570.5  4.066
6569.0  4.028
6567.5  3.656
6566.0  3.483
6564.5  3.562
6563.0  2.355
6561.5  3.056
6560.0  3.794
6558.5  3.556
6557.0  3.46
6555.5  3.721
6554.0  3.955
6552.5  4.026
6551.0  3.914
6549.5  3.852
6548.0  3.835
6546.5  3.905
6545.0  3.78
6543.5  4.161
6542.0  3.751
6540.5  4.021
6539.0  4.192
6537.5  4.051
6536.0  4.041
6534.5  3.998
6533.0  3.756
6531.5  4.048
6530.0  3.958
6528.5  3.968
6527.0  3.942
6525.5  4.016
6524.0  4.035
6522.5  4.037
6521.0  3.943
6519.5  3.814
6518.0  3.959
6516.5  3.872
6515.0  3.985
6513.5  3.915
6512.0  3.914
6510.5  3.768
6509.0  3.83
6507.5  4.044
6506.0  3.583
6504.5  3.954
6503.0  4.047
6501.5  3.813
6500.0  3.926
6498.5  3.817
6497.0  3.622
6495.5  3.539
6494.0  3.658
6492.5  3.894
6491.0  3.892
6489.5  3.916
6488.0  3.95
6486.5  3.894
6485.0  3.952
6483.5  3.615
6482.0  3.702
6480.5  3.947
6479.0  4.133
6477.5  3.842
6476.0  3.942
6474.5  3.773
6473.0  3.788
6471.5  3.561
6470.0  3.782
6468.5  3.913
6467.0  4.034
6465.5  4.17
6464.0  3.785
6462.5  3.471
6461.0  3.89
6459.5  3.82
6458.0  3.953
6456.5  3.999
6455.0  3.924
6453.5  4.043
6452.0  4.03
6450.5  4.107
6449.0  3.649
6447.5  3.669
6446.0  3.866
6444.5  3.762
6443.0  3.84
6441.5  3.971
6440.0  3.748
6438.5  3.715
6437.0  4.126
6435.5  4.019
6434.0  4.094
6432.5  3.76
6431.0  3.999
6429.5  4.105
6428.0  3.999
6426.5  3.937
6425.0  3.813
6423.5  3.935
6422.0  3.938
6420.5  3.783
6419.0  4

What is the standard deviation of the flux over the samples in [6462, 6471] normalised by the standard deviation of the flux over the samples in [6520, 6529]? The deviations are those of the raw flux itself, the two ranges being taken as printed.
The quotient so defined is 5.4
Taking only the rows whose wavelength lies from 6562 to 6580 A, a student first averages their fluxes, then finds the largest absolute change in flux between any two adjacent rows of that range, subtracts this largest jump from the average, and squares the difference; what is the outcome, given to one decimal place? 6.4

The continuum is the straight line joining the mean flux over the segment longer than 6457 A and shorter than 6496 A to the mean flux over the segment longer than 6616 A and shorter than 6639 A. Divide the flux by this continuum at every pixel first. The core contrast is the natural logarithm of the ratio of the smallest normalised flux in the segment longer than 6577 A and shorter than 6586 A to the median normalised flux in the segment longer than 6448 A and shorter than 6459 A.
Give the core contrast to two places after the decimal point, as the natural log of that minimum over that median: -0.11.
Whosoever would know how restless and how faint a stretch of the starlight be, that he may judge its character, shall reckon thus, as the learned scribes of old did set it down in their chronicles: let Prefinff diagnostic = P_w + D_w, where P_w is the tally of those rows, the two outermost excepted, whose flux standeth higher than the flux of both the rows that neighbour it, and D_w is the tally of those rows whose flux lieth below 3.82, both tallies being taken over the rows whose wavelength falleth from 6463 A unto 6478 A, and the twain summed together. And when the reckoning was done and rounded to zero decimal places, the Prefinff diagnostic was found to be 8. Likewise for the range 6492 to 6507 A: 8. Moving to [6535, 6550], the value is 5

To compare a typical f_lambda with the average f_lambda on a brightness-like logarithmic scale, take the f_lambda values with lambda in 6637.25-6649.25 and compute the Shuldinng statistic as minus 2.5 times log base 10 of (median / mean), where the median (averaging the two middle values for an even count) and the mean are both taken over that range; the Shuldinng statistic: 0.002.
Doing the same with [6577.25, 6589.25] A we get 0.003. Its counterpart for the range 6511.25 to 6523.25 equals 0.000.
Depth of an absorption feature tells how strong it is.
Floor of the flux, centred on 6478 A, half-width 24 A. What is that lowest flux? 3.471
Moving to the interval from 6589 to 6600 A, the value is 3.598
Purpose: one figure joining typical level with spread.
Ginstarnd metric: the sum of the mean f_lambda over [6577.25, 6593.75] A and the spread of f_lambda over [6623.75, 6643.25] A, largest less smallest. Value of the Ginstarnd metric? 4.53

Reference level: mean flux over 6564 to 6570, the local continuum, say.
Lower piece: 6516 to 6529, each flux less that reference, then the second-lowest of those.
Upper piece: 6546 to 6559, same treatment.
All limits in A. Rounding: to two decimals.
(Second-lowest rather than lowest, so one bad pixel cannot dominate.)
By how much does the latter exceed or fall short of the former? -0.32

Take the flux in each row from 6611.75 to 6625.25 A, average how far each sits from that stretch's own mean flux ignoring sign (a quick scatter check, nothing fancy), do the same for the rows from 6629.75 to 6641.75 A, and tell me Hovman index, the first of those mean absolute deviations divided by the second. 1.6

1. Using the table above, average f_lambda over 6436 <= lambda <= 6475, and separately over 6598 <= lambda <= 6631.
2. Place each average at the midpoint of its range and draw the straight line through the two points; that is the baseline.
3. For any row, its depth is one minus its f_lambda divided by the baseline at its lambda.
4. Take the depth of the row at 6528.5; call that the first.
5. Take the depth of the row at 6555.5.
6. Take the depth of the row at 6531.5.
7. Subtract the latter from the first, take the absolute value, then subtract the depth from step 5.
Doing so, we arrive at -0.015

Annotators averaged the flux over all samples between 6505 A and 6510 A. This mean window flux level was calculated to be 3.82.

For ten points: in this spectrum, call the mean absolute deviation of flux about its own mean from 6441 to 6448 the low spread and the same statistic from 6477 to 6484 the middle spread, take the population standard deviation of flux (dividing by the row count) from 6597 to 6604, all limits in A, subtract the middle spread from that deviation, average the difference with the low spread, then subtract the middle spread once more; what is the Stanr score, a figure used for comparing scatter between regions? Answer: -0.14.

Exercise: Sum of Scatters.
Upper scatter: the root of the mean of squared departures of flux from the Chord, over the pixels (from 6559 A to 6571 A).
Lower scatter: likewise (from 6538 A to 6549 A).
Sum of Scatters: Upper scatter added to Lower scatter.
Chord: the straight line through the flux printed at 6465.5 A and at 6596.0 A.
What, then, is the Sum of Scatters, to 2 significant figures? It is 0.78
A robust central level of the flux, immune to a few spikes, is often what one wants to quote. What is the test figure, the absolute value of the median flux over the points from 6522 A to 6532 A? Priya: 4.02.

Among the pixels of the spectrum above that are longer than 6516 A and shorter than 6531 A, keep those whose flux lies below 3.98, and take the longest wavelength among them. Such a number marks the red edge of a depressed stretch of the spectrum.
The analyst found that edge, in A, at 6530.0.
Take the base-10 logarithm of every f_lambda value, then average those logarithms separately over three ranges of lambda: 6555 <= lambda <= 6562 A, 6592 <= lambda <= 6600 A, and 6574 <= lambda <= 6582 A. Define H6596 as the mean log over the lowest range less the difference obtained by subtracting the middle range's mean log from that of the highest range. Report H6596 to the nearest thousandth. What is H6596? 0.565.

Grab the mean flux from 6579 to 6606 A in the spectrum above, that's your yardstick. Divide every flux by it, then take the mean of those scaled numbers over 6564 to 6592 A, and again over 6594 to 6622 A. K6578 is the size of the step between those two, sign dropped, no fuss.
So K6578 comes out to 0.013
